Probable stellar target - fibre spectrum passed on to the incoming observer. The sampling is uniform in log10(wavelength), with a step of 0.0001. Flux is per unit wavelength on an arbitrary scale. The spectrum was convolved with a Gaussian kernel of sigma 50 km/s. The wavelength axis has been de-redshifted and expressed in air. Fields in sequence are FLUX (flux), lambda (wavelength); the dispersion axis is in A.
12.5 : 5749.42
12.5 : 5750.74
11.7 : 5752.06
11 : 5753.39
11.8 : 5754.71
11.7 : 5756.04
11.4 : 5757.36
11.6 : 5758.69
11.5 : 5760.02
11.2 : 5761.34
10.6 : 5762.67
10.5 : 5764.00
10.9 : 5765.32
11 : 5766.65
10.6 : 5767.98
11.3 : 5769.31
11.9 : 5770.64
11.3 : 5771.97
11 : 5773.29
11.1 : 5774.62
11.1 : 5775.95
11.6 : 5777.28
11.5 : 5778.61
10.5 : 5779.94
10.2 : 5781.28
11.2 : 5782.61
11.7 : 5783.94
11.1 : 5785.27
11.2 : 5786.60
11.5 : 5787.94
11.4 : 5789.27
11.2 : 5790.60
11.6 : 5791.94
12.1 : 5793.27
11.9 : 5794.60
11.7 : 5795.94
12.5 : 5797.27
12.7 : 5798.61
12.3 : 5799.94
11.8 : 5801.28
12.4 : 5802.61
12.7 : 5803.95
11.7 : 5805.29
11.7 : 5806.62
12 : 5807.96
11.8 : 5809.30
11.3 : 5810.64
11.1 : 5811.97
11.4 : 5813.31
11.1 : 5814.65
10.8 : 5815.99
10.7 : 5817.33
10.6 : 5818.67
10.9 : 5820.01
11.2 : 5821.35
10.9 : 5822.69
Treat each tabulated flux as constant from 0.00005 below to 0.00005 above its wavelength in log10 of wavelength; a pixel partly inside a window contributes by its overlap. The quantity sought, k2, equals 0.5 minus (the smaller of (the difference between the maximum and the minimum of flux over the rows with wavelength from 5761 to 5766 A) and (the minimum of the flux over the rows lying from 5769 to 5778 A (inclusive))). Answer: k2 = -0.20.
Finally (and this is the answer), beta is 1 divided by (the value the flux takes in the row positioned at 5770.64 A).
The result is 0.084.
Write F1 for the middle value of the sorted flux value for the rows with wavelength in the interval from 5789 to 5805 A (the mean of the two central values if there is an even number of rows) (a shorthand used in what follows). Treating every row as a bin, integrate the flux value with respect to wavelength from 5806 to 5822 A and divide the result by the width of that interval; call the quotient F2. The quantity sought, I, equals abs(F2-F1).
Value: 0.8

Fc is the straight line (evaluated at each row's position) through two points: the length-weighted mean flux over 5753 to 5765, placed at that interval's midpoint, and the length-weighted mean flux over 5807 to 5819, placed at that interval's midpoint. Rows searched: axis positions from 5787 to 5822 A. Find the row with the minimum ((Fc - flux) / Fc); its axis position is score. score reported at 5803.95 A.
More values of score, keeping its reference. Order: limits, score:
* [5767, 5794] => 5793.27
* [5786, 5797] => 5793.27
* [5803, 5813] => 5803.95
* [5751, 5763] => 5754.71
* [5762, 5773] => 5770.64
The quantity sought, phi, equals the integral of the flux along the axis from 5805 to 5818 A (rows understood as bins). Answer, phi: 148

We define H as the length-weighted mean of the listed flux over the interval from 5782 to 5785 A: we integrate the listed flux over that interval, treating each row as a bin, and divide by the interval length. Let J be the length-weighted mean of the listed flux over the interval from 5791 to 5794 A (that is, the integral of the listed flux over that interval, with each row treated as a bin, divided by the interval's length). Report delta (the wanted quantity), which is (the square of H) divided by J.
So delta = 11.1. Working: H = 11.4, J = 11.8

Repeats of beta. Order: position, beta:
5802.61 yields 0.081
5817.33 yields 0.093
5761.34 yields 0.089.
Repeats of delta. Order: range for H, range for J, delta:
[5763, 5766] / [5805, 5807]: 9.7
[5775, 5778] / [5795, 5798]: 10.6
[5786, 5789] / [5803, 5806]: 10.5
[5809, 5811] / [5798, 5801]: 10.7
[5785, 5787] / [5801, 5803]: 10.3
